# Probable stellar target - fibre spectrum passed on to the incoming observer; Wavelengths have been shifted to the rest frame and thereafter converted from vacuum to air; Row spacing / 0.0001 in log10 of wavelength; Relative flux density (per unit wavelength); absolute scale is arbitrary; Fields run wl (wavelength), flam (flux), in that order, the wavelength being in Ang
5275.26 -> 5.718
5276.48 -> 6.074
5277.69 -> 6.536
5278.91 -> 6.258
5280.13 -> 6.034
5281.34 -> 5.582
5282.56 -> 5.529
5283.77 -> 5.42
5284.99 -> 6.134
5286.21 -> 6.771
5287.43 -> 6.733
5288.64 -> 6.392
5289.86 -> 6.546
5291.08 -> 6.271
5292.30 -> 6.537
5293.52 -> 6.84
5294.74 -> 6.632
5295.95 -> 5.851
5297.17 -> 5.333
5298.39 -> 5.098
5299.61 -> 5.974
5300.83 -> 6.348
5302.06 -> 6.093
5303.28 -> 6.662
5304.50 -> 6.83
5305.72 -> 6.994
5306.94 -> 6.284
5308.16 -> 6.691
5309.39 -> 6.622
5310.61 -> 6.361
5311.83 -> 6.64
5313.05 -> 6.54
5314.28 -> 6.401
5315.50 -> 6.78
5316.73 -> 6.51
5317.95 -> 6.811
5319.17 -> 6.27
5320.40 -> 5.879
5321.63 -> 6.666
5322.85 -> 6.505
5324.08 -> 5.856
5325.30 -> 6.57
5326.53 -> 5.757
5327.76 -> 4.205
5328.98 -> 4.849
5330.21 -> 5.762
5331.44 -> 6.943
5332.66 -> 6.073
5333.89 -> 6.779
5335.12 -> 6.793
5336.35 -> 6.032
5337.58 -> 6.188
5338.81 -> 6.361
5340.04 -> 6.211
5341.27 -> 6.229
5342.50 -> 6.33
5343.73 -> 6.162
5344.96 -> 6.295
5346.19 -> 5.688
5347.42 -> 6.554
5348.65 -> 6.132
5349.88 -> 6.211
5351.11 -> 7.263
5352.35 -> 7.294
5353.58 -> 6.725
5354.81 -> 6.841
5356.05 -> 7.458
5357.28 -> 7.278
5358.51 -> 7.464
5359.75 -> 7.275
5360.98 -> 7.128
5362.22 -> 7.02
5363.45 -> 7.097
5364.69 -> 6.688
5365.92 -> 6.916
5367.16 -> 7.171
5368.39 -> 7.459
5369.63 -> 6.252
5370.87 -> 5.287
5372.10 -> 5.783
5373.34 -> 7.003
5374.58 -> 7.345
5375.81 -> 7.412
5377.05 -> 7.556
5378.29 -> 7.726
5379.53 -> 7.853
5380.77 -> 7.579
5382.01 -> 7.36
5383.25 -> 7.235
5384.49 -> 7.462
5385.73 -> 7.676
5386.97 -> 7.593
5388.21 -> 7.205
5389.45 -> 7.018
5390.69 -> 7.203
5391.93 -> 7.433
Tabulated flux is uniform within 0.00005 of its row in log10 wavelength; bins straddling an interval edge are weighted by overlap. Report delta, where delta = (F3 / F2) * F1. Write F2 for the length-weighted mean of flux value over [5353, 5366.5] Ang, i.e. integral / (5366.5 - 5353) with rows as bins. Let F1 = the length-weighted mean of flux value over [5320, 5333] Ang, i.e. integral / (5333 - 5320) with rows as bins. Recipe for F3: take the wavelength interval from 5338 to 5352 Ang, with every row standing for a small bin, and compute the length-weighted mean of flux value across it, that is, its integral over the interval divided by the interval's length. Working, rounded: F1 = 5.9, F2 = 7.1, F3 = 6.3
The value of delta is 5.3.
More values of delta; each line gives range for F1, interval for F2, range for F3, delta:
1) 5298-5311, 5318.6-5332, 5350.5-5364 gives 7.7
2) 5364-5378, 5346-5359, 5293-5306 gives 6.2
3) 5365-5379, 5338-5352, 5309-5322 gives 7.1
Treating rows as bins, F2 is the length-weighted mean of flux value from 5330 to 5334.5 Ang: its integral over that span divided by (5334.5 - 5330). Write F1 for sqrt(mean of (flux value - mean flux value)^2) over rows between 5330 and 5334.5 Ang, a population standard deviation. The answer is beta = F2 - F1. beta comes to 5.96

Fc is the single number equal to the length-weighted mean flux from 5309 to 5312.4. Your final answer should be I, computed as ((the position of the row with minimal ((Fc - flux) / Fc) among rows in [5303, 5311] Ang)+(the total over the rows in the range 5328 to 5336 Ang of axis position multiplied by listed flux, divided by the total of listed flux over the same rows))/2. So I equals 5319.0 Ang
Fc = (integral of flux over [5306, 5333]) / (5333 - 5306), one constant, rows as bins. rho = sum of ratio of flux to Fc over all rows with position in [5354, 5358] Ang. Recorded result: 3.5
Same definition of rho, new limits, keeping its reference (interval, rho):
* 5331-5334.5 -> 3.2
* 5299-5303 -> 3.0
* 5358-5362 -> 3.5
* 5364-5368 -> 3.3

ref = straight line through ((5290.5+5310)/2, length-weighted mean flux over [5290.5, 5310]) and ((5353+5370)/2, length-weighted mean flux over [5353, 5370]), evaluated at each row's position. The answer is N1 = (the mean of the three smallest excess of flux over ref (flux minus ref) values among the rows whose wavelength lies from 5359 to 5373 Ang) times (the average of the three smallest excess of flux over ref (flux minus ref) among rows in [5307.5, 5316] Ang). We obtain 0.05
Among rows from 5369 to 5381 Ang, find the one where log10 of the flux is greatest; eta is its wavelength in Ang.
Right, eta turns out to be 5379.53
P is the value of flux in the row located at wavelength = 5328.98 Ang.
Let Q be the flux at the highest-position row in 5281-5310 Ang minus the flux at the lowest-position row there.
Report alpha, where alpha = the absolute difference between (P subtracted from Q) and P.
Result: 8.7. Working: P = 4.849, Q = 1.0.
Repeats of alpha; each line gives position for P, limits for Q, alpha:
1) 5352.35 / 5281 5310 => 13.5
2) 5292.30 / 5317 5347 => 14.2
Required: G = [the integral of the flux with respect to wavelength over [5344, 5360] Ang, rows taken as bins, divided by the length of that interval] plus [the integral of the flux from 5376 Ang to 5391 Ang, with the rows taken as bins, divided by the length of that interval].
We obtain 14.2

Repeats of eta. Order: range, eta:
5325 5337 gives 5331.44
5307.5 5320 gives 5317.95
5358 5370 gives 5358.51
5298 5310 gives 5305.72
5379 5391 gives 5379.53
